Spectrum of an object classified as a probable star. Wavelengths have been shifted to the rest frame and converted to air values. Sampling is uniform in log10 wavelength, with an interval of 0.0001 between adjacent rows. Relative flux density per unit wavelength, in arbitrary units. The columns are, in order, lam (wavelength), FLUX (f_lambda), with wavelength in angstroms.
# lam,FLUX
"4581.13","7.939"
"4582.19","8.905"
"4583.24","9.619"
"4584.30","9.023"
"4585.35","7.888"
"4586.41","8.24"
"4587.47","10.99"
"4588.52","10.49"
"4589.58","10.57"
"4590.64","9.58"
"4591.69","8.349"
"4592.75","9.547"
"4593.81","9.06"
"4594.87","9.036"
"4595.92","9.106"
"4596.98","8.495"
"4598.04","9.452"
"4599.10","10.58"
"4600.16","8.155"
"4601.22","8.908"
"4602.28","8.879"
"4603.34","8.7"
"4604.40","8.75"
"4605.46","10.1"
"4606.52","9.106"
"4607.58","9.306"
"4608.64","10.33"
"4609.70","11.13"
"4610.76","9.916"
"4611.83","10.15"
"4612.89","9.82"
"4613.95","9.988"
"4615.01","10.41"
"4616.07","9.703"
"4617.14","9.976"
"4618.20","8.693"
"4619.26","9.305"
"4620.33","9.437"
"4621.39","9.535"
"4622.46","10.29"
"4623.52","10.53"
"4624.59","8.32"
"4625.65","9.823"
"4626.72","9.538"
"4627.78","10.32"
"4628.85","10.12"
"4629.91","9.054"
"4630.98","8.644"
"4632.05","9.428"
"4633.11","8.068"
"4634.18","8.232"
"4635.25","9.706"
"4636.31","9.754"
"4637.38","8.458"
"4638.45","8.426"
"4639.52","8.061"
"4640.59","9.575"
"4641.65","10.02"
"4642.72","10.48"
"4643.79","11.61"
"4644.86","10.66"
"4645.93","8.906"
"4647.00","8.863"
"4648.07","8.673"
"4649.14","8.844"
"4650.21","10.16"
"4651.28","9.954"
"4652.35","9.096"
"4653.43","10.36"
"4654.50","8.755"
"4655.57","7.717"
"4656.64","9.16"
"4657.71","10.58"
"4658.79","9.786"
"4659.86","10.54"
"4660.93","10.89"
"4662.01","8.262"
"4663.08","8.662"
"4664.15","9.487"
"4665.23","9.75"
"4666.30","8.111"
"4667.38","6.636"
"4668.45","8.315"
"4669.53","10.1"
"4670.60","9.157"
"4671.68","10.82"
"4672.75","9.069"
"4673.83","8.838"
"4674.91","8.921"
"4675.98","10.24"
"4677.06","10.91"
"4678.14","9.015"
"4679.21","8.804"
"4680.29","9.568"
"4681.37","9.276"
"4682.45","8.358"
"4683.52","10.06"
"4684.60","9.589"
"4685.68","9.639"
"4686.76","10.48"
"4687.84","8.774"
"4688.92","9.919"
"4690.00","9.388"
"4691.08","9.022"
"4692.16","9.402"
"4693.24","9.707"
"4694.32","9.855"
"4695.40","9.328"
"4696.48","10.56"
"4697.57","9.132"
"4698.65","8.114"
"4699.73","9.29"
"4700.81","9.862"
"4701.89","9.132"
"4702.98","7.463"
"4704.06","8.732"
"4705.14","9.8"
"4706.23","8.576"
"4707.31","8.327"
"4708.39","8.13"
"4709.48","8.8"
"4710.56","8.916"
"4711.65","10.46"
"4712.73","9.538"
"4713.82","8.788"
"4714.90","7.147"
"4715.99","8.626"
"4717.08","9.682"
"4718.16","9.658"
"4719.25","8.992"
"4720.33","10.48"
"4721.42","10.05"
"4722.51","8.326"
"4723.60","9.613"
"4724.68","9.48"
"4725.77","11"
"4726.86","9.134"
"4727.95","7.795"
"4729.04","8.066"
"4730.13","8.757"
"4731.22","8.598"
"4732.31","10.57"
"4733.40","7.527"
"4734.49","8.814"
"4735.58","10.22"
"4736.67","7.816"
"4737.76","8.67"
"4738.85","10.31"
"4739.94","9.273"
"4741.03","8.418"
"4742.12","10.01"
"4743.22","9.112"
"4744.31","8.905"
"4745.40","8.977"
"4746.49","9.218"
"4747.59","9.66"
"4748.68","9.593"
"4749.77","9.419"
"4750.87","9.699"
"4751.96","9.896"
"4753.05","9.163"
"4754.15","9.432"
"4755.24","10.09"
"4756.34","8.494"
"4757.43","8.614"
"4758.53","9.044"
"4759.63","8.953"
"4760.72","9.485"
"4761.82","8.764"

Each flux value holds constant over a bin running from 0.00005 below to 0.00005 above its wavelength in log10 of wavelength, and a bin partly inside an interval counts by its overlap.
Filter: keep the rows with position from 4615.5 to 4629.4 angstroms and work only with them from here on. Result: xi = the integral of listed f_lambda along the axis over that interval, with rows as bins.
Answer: 134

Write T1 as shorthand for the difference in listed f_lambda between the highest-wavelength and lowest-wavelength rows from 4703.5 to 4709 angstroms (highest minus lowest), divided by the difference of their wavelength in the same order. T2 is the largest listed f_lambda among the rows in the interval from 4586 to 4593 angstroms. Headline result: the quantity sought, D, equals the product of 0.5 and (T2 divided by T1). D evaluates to -40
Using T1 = -0.14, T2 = 10.99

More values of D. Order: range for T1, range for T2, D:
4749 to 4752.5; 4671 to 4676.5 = 25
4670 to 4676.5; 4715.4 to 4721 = 26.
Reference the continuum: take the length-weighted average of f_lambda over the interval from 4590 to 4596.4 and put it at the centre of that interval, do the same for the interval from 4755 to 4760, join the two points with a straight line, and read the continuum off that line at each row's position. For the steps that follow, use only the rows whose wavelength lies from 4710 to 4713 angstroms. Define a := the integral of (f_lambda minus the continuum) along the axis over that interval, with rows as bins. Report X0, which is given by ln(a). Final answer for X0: 0.6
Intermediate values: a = 1.9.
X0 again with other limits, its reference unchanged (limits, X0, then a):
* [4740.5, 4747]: -0.2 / 0.8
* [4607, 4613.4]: 1.8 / 6.2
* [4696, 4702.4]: 0.7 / 2.0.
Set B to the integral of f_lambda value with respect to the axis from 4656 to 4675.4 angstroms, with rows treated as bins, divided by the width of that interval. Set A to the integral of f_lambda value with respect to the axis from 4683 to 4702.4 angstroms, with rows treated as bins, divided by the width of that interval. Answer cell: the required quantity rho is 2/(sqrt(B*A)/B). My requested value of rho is 1.975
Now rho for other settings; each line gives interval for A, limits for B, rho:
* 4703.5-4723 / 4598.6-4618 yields 2.064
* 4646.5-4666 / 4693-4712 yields 1.967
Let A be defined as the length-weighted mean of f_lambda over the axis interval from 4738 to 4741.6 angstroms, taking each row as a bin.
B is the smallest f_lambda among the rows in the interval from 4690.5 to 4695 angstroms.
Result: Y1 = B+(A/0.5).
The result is 27.6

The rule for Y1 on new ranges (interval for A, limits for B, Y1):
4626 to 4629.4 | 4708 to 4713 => 28.1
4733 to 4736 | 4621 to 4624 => 27.3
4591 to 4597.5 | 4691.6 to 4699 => 26.0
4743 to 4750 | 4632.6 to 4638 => 26.6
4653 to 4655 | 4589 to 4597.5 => 27.4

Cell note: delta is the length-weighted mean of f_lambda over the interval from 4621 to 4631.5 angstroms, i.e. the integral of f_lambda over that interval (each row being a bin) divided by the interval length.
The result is 9.62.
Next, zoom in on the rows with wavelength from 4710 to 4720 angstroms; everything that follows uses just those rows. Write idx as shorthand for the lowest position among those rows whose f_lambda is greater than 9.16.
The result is 4711.65 angstroms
